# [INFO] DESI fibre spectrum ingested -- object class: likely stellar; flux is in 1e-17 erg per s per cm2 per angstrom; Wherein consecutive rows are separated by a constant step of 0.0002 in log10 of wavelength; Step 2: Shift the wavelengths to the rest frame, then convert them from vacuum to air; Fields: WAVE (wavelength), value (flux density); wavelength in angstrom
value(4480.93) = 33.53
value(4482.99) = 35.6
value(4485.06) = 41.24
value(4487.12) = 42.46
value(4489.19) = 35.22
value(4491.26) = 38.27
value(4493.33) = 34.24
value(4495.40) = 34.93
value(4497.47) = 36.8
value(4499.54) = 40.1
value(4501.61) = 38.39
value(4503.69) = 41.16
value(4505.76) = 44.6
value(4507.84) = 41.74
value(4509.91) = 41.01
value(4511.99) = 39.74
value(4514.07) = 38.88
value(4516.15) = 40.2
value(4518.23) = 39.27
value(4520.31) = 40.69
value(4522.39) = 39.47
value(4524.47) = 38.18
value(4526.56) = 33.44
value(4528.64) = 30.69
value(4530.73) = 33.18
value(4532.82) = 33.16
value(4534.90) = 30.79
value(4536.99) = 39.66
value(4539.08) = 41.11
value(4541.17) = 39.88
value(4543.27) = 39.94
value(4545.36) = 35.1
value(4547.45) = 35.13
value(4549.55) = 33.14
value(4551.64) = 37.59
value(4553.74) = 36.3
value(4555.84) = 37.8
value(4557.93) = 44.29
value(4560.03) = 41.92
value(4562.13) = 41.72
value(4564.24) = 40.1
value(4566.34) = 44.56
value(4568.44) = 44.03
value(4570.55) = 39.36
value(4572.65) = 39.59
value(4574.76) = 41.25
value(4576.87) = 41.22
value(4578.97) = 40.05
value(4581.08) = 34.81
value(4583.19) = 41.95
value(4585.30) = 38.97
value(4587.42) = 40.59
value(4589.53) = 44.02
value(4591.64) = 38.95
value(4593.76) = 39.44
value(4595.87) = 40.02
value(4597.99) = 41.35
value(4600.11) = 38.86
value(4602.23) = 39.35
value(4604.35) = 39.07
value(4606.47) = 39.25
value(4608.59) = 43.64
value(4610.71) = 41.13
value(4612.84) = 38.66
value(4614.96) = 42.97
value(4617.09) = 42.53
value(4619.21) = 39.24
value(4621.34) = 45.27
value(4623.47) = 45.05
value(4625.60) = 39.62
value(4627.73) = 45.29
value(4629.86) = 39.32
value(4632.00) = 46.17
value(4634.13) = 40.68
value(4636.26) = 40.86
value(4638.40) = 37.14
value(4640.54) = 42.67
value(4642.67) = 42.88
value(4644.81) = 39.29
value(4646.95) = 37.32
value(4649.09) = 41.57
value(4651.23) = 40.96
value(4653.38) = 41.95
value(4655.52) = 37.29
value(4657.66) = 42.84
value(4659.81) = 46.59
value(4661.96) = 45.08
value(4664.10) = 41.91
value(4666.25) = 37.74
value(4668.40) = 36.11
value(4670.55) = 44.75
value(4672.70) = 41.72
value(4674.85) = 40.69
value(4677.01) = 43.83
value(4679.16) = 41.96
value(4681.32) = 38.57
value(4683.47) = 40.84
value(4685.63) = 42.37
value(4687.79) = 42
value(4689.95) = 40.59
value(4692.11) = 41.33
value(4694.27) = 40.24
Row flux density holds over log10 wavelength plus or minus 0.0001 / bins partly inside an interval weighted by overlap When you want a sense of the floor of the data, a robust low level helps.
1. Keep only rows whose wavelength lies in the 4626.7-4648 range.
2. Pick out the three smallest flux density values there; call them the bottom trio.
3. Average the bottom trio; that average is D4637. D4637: 37.9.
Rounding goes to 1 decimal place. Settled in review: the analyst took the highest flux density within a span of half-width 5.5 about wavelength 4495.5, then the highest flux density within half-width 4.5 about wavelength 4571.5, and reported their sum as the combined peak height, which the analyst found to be 84.1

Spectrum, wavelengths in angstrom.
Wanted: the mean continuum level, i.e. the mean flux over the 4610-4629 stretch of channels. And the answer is 42.2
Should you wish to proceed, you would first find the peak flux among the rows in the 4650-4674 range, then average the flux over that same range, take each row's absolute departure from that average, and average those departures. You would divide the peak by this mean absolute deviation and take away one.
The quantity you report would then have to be 17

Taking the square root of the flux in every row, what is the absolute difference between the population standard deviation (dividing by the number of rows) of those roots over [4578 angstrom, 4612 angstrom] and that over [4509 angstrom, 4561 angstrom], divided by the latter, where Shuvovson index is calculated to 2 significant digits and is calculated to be 0.44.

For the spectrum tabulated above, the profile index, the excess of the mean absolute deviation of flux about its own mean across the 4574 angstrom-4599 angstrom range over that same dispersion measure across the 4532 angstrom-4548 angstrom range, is -1.8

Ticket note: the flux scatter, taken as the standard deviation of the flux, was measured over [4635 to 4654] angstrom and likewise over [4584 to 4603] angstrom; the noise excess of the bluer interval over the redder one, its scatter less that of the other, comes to -0.5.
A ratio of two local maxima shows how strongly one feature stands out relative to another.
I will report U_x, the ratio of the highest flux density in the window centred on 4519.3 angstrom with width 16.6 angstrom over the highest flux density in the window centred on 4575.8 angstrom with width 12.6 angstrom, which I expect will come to 0.99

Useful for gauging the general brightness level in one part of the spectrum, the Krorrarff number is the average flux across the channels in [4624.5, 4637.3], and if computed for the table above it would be 42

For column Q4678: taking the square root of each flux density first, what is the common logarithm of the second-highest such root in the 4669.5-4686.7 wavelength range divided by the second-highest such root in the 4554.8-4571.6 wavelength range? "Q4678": -0.0023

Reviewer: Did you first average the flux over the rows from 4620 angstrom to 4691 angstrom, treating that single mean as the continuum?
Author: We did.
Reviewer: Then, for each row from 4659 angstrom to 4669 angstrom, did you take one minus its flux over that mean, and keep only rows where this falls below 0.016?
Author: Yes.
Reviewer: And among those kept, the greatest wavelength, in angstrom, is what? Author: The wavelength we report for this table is 4664.10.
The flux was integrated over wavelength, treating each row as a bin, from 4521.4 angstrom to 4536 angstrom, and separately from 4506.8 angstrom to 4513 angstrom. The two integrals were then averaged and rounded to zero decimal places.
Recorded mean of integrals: 376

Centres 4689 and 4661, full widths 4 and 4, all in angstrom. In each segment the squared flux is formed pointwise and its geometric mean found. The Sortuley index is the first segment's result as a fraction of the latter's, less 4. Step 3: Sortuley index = -3.19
